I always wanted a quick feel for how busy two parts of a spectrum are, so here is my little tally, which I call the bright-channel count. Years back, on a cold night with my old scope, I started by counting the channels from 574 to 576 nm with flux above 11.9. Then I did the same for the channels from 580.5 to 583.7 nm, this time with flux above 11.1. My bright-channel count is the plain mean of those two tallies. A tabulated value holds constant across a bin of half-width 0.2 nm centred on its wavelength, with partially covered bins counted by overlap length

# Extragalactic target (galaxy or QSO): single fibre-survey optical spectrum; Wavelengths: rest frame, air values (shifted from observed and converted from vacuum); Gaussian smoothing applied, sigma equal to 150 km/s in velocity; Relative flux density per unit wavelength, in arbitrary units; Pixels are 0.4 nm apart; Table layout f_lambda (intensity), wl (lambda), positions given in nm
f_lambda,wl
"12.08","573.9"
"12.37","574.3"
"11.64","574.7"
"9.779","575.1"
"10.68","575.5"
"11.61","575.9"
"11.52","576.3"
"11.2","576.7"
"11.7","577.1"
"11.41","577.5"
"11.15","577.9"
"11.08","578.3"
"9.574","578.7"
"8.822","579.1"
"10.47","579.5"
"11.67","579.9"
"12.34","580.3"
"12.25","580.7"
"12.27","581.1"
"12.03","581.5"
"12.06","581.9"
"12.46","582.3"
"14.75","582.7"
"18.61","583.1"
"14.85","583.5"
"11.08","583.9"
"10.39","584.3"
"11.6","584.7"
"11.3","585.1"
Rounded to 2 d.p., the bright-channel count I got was 4.50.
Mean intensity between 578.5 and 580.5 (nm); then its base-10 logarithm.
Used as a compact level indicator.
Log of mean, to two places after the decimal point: 1.02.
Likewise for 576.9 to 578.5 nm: 1.05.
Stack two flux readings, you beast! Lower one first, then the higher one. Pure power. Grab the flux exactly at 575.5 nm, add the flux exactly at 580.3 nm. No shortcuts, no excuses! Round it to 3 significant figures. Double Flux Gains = 23.0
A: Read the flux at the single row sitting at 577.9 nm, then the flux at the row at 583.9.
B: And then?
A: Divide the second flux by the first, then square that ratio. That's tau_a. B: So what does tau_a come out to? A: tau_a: 1.0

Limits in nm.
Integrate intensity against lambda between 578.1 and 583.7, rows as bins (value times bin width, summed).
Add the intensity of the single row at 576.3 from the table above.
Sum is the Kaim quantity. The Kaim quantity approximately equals 81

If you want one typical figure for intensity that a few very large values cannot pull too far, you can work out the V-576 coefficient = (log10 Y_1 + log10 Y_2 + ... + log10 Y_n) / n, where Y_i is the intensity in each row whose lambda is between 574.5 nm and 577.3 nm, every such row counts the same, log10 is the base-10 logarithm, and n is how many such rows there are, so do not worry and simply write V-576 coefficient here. 1.05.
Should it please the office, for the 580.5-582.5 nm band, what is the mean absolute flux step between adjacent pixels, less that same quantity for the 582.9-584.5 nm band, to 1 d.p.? -2.6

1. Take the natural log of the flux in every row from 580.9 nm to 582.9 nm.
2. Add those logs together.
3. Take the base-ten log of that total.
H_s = 1.10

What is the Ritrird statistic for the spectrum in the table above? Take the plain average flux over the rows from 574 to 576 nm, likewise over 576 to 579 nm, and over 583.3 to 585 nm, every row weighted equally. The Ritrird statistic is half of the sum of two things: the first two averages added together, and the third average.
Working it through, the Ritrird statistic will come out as 17.1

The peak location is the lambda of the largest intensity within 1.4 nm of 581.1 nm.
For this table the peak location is 582.3 nm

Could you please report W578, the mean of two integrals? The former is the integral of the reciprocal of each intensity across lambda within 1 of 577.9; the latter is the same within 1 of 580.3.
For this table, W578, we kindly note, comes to 0.177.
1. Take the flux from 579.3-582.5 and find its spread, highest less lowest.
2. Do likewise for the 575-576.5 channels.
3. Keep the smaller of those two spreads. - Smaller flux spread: 1.8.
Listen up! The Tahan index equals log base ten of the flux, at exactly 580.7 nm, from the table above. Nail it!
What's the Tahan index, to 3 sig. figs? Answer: 1.09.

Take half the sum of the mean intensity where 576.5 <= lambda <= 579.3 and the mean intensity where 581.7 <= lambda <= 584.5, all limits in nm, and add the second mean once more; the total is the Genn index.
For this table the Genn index 25.5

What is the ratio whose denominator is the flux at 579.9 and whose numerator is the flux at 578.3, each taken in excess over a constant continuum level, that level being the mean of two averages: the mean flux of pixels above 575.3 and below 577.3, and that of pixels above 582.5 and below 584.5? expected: 1.6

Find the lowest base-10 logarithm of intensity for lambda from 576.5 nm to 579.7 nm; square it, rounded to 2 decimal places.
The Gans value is 0.89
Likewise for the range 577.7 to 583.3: 0.89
